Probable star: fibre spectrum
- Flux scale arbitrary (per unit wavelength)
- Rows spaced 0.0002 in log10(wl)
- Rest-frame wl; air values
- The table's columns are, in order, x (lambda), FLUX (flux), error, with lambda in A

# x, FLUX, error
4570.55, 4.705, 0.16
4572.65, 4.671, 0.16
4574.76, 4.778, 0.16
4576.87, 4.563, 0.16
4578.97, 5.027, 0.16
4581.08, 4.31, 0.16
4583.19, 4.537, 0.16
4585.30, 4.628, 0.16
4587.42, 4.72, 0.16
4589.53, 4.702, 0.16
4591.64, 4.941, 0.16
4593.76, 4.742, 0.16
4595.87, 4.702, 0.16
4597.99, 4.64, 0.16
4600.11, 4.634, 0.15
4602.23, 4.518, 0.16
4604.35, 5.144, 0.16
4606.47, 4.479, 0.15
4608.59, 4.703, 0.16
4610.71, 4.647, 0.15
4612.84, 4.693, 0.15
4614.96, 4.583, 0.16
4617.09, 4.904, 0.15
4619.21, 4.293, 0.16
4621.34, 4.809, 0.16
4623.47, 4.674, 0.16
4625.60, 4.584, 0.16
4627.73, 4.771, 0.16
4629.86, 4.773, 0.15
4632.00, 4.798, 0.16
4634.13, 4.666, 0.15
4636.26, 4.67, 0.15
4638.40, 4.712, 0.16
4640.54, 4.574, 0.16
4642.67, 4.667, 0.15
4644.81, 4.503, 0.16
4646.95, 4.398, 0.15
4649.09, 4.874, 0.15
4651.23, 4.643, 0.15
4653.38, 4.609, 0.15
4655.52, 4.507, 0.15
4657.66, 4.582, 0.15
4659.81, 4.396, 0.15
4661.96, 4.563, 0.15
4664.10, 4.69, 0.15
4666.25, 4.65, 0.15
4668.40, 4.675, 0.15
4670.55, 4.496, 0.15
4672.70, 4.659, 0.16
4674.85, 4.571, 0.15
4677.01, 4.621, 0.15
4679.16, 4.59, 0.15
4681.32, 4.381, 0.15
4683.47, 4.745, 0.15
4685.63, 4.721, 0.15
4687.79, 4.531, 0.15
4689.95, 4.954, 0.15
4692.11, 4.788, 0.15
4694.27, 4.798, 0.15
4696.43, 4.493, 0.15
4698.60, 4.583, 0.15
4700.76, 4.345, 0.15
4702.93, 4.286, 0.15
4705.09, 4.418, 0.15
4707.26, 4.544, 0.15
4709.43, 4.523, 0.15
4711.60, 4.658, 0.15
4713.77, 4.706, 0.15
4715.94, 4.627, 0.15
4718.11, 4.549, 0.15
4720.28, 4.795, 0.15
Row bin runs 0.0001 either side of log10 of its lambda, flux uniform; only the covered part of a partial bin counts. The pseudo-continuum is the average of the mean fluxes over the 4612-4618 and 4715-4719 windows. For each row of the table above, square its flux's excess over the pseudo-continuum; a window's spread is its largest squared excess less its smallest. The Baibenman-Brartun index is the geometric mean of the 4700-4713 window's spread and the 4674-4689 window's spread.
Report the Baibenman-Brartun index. 0.102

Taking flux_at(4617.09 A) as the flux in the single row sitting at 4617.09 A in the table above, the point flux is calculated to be 4.904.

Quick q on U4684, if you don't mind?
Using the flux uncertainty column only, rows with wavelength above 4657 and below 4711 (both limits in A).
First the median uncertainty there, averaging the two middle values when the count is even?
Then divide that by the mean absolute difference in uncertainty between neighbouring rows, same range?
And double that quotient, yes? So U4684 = 360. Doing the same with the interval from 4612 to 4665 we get 72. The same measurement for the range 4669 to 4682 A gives 75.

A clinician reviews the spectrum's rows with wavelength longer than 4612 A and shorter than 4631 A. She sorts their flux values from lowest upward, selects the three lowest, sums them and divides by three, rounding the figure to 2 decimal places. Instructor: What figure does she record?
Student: 4.49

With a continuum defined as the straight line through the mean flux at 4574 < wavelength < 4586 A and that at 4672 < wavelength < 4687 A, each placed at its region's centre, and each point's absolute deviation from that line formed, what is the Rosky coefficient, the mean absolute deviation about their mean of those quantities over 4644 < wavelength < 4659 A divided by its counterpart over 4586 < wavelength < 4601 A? 1.14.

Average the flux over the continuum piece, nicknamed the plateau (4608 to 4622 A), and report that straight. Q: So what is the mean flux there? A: 4.66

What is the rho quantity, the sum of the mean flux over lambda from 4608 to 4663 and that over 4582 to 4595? 9.35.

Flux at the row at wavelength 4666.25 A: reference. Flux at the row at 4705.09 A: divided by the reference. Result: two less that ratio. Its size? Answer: 1.050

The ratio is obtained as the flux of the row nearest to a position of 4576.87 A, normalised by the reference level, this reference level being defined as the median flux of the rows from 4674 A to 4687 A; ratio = 0.99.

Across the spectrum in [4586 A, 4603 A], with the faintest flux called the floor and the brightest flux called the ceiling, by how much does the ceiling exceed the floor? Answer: 0.42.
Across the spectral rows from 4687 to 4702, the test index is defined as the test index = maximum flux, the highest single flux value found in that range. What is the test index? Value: 4.954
